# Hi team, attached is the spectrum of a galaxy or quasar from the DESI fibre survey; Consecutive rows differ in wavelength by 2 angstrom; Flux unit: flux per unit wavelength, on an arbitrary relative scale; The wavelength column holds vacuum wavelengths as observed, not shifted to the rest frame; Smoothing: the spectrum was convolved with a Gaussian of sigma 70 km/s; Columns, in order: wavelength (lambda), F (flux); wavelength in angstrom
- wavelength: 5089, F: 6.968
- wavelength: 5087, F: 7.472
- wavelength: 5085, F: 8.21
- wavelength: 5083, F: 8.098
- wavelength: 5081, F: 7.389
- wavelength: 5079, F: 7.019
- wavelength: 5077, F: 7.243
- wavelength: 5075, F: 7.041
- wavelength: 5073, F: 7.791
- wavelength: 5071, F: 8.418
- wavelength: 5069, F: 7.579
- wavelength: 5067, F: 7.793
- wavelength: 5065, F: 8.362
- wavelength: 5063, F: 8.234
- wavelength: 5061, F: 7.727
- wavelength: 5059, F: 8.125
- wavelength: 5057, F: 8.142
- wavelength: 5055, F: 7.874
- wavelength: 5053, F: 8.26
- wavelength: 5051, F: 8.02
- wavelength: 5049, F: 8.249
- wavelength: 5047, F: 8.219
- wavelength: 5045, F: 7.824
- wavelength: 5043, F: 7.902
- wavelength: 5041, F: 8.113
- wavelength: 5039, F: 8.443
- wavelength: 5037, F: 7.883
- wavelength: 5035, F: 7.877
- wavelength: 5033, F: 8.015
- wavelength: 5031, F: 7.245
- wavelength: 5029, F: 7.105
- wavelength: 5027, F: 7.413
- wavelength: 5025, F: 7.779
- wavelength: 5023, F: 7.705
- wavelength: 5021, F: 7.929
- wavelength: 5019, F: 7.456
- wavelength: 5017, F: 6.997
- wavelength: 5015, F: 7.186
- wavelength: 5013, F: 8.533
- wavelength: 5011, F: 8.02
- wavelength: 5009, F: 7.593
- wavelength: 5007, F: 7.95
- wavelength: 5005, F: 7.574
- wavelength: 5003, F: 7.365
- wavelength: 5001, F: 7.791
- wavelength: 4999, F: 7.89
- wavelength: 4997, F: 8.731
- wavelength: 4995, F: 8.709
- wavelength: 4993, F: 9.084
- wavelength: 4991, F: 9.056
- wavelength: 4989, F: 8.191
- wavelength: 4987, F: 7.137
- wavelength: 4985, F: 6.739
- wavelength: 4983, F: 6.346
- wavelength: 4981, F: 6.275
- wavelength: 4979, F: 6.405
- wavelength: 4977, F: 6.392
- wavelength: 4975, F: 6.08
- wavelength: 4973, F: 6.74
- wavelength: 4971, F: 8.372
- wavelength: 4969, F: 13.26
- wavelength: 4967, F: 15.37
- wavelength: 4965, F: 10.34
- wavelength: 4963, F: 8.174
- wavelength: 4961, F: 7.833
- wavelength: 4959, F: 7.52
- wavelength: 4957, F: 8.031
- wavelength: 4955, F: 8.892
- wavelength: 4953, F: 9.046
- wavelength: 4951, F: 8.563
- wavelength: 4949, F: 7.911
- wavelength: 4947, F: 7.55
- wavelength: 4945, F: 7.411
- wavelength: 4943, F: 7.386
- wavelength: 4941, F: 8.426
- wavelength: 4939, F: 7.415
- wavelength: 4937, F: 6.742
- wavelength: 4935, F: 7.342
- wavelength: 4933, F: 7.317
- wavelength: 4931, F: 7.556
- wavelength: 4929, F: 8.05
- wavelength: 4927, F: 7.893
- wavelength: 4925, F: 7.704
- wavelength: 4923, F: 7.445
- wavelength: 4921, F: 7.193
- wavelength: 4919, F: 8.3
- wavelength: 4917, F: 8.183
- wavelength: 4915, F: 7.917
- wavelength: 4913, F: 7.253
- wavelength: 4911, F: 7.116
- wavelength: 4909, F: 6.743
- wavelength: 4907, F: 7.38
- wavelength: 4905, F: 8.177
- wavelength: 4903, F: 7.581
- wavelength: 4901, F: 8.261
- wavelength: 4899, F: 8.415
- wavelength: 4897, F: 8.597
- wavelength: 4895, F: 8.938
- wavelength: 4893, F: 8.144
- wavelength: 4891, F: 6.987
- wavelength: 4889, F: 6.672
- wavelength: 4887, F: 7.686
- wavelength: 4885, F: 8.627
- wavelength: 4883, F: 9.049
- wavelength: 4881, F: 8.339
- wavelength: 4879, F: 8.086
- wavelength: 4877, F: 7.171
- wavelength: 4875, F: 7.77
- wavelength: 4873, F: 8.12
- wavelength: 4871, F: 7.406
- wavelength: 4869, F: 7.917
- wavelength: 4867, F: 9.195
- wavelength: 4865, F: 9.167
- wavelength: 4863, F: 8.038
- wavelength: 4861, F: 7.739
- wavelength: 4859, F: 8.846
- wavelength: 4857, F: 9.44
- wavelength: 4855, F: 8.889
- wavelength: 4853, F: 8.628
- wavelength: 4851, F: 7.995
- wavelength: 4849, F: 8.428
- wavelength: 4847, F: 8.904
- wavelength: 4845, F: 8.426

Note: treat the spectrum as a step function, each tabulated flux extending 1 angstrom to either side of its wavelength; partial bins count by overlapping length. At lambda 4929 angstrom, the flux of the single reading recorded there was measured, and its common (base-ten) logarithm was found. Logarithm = 0.91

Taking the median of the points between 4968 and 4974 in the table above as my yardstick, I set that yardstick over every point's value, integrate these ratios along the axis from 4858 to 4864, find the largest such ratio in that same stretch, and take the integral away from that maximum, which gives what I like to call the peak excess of -5.06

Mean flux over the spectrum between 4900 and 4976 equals 8.12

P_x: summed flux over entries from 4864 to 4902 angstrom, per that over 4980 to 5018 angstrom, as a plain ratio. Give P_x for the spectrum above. 1.05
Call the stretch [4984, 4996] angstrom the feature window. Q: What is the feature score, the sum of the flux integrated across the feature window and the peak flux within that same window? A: 107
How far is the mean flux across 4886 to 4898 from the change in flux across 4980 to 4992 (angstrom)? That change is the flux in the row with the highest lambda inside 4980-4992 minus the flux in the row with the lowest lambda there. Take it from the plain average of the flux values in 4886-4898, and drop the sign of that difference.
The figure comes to 5.1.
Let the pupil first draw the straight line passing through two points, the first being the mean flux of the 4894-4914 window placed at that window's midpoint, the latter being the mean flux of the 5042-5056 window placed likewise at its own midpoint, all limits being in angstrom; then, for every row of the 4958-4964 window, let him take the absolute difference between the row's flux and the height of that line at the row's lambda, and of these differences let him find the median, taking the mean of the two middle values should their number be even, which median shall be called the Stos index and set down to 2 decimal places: 0.25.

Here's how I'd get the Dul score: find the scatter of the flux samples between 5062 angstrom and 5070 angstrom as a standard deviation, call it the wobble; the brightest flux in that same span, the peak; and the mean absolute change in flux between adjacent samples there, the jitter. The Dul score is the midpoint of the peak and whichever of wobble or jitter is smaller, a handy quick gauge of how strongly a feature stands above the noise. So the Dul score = 4.33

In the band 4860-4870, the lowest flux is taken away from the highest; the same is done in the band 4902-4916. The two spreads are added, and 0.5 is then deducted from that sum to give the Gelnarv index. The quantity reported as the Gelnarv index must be 2.4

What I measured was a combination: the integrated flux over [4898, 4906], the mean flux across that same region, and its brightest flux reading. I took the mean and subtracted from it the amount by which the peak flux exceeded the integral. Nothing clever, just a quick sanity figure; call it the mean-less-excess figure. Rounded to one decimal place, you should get 64.6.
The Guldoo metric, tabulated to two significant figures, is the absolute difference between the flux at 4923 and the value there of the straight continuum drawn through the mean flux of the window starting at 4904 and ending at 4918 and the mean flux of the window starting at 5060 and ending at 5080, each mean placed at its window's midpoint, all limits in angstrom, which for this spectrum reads 0.11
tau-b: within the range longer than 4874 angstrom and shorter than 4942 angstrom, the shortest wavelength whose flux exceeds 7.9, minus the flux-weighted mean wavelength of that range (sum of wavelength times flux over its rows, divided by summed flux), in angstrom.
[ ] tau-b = -28.6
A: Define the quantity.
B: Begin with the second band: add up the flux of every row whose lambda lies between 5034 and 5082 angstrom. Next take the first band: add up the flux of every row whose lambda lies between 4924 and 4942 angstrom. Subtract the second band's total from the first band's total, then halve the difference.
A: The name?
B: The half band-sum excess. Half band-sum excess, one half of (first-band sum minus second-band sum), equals -61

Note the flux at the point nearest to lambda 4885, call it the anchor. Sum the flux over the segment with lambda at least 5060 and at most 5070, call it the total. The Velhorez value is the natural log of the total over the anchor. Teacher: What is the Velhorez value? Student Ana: 1.53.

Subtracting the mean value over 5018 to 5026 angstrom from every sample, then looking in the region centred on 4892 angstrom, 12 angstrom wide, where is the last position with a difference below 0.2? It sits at 4891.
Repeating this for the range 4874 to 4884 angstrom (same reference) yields 4877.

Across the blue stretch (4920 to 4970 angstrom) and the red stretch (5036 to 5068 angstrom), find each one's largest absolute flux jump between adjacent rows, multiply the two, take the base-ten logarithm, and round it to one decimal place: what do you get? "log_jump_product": 0.5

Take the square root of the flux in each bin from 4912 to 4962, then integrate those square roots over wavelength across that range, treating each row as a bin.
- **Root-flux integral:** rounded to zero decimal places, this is 140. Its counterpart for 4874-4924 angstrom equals 140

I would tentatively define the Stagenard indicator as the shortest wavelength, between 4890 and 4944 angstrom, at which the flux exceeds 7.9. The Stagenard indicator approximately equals 4893 angstrom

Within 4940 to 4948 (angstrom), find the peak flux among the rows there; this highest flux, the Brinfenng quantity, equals 8.426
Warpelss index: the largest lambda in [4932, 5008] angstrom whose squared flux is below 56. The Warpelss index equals 5003 angstrom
